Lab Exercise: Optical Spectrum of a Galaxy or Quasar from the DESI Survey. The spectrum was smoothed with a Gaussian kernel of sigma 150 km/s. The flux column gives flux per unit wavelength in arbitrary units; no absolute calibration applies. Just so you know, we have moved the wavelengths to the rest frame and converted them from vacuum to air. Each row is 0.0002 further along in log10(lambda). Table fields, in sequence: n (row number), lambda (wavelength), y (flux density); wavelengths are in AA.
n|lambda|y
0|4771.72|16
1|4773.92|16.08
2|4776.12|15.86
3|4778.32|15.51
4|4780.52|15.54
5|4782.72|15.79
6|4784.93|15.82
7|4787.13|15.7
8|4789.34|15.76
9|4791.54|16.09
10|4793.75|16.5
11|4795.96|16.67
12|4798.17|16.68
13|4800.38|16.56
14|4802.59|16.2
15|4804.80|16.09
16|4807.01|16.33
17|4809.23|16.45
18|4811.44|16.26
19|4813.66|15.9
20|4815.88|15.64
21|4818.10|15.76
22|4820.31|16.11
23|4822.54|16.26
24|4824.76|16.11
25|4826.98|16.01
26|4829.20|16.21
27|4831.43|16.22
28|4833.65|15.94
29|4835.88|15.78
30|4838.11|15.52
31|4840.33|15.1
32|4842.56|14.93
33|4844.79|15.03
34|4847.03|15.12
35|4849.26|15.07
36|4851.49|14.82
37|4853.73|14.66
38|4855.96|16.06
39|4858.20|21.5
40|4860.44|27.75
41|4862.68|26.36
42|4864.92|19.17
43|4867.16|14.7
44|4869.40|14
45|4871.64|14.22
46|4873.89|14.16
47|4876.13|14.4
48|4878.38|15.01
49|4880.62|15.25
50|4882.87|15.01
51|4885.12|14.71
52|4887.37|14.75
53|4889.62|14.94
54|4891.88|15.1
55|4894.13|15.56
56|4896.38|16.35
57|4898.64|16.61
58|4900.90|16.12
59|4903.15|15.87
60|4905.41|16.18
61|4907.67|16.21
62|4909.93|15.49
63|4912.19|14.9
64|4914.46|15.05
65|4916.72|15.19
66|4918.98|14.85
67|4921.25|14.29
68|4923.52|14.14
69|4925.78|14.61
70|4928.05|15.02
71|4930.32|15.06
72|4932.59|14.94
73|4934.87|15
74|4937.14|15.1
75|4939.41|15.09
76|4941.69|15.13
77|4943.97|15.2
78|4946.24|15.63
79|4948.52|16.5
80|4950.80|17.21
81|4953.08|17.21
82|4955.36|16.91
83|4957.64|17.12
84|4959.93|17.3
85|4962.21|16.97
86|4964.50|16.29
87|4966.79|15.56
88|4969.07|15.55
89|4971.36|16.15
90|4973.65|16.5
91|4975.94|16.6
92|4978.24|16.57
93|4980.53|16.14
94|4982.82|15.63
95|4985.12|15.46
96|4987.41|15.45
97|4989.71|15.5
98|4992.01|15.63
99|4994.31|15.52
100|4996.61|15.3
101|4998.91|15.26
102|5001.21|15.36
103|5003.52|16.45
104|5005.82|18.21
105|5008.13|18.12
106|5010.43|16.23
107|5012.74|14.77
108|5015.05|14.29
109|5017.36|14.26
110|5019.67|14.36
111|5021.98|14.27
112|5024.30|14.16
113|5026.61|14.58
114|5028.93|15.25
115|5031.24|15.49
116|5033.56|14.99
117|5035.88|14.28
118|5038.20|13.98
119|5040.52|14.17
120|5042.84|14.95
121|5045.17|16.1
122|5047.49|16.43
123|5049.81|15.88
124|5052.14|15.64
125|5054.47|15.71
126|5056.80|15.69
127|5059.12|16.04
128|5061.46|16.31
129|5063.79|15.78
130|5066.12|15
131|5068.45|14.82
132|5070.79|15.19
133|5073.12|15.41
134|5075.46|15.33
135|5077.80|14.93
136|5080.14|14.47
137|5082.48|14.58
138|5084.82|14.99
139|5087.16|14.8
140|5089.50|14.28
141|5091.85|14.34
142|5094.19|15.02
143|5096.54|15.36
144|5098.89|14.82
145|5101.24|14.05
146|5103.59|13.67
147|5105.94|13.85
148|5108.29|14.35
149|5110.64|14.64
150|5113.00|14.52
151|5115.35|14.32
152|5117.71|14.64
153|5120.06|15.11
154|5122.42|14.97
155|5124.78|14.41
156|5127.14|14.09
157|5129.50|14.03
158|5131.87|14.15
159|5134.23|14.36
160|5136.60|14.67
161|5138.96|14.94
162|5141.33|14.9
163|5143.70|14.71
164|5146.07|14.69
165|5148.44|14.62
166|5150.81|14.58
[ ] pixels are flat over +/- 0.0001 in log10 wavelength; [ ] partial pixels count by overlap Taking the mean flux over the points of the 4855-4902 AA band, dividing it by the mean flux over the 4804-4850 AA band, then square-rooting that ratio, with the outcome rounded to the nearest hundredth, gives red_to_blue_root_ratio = 1.03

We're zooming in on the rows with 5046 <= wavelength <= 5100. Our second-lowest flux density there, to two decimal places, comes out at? 14.34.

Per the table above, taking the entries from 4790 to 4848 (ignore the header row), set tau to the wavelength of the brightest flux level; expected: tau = 4798.17 AA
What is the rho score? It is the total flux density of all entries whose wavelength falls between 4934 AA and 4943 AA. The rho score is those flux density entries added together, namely 60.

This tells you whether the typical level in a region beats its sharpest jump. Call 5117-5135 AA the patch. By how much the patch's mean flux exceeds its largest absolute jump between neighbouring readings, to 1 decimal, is 13.9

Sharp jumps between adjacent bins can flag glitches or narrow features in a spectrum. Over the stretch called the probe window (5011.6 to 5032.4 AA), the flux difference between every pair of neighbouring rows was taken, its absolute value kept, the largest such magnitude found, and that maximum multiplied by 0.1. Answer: 0.067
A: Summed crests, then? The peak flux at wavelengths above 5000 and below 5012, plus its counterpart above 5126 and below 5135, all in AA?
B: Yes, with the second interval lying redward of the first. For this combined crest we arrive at 32.6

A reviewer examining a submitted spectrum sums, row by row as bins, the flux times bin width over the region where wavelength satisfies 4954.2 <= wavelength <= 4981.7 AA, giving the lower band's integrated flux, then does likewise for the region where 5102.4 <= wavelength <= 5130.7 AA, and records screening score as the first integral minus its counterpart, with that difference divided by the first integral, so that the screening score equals 0.10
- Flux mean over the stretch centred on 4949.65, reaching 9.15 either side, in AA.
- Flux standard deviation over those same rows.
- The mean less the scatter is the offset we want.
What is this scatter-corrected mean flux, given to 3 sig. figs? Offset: 15.5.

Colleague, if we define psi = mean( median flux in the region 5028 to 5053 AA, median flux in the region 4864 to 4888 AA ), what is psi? 15.0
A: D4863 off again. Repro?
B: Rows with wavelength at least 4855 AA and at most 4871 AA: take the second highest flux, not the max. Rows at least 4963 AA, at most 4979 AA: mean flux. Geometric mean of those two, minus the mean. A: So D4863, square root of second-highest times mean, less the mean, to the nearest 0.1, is 4.5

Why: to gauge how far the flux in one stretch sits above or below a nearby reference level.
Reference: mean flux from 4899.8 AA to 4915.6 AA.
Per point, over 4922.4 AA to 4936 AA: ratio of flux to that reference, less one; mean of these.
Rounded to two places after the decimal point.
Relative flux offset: -0.06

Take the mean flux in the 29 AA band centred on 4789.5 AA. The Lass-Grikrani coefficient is 16.1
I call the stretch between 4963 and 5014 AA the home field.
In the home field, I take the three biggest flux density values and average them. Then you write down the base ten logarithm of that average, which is 1.25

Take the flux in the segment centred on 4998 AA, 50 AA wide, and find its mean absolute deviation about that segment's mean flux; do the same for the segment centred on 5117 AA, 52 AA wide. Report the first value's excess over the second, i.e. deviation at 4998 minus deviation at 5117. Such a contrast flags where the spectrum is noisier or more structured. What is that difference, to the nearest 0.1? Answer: 0.5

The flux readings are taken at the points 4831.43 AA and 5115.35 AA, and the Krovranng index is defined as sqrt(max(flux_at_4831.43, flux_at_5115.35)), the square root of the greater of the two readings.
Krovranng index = 4.027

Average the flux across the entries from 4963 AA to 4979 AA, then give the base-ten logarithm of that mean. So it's 1.21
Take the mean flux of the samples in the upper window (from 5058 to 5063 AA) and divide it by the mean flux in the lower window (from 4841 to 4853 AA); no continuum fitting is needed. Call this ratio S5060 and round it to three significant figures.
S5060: 1.08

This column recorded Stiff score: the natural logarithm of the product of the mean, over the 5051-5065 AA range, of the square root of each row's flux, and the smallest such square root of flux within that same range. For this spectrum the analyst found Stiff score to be 2.76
